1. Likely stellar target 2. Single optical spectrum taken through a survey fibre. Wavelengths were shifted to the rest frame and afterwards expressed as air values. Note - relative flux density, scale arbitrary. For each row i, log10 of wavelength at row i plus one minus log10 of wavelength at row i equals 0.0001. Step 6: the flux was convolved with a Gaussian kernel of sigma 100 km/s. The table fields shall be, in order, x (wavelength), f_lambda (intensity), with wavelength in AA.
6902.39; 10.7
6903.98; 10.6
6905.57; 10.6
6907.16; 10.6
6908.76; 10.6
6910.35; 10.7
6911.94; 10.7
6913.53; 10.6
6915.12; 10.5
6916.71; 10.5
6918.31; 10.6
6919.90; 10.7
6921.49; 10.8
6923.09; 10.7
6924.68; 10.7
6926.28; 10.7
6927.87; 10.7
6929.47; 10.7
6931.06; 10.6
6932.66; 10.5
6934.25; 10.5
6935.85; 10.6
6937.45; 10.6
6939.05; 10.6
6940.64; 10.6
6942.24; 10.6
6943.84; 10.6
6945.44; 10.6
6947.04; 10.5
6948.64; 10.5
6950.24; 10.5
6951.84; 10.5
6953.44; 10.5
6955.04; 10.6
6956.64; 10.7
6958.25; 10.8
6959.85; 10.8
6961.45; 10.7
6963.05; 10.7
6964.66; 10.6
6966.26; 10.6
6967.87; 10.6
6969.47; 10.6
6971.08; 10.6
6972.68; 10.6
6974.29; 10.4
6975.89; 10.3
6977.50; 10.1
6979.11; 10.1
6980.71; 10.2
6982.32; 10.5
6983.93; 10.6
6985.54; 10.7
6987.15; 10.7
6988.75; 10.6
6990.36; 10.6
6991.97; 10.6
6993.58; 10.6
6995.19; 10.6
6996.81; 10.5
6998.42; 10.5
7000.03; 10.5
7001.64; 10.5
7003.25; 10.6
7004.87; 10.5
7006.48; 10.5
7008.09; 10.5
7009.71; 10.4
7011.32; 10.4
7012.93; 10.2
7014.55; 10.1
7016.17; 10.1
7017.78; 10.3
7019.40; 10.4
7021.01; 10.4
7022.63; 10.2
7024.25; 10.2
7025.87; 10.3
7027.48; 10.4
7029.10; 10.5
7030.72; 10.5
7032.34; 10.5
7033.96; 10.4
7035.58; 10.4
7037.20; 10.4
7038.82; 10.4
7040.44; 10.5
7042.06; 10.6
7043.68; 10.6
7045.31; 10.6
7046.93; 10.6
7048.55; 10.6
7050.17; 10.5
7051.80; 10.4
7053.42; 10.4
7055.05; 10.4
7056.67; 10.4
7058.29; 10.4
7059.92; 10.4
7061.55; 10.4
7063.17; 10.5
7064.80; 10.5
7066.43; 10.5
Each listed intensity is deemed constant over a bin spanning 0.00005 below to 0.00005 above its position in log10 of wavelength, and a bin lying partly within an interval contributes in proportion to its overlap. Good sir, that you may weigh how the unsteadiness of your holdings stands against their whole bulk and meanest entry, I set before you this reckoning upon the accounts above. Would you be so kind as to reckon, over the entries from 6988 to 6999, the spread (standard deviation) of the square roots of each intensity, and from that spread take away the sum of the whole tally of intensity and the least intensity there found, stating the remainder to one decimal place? -84.5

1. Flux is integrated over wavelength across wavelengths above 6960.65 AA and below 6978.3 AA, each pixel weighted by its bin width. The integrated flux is 186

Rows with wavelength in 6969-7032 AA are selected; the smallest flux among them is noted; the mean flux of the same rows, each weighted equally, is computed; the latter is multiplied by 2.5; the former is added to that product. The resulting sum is 36.2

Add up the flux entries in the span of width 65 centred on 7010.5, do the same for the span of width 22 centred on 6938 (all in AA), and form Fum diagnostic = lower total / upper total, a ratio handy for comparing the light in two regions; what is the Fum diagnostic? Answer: 0.4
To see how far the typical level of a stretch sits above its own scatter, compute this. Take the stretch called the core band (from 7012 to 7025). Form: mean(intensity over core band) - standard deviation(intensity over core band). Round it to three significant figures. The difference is 10.1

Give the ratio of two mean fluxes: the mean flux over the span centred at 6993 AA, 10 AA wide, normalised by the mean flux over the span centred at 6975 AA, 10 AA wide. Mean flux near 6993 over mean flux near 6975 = 1.02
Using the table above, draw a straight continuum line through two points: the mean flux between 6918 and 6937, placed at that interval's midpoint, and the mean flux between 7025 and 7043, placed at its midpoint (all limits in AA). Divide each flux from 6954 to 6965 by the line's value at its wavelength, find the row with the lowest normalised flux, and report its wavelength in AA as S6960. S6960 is 6955.04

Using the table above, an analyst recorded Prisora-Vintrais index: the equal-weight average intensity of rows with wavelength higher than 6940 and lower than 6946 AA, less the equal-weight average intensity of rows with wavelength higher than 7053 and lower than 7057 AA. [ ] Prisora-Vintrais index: 0.2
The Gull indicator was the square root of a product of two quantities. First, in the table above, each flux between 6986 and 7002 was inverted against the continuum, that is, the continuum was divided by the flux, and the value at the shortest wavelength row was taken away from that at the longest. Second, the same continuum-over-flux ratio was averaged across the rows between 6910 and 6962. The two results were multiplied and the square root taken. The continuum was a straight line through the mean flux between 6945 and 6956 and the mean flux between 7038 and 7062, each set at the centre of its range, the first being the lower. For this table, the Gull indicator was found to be 0.13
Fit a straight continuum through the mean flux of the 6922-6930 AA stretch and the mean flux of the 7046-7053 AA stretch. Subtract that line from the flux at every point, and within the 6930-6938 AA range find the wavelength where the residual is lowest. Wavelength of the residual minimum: 6932.66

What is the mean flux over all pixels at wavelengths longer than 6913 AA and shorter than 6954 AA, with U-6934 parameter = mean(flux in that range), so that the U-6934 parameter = 10.60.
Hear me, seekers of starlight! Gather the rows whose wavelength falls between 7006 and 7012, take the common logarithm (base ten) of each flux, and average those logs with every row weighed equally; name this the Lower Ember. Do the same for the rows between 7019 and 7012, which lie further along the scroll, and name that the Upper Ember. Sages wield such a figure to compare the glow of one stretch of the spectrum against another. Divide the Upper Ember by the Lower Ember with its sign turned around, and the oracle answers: -0.989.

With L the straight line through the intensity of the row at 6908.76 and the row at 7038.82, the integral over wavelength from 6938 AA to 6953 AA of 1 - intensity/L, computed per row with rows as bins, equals -0.016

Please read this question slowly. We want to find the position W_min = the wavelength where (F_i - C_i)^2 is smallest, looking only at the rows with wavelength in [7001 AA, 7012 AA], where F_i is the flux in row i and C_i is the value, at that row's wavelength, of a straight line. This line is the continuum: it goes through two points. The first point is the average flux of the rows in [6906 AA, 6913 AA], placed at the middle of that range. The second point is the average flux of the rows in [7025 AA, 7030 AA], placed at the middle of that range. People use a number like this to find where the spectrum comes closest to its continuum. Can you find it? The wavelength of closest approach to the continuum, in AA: 7011.32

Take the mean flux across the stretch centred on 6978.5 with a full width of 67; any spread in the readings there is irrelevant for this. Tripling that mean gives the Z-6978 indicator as 31.6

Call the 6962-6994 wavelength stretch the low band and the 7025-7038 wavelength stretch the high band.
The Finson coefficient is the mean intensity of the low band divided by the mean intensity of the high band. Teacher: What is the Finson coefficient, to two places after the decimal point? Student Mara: 1.01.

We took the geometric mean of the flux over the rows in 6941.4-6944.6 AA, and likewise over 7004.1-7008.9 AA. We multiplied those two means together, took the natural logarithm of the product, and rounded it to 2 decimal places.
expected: 4.71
